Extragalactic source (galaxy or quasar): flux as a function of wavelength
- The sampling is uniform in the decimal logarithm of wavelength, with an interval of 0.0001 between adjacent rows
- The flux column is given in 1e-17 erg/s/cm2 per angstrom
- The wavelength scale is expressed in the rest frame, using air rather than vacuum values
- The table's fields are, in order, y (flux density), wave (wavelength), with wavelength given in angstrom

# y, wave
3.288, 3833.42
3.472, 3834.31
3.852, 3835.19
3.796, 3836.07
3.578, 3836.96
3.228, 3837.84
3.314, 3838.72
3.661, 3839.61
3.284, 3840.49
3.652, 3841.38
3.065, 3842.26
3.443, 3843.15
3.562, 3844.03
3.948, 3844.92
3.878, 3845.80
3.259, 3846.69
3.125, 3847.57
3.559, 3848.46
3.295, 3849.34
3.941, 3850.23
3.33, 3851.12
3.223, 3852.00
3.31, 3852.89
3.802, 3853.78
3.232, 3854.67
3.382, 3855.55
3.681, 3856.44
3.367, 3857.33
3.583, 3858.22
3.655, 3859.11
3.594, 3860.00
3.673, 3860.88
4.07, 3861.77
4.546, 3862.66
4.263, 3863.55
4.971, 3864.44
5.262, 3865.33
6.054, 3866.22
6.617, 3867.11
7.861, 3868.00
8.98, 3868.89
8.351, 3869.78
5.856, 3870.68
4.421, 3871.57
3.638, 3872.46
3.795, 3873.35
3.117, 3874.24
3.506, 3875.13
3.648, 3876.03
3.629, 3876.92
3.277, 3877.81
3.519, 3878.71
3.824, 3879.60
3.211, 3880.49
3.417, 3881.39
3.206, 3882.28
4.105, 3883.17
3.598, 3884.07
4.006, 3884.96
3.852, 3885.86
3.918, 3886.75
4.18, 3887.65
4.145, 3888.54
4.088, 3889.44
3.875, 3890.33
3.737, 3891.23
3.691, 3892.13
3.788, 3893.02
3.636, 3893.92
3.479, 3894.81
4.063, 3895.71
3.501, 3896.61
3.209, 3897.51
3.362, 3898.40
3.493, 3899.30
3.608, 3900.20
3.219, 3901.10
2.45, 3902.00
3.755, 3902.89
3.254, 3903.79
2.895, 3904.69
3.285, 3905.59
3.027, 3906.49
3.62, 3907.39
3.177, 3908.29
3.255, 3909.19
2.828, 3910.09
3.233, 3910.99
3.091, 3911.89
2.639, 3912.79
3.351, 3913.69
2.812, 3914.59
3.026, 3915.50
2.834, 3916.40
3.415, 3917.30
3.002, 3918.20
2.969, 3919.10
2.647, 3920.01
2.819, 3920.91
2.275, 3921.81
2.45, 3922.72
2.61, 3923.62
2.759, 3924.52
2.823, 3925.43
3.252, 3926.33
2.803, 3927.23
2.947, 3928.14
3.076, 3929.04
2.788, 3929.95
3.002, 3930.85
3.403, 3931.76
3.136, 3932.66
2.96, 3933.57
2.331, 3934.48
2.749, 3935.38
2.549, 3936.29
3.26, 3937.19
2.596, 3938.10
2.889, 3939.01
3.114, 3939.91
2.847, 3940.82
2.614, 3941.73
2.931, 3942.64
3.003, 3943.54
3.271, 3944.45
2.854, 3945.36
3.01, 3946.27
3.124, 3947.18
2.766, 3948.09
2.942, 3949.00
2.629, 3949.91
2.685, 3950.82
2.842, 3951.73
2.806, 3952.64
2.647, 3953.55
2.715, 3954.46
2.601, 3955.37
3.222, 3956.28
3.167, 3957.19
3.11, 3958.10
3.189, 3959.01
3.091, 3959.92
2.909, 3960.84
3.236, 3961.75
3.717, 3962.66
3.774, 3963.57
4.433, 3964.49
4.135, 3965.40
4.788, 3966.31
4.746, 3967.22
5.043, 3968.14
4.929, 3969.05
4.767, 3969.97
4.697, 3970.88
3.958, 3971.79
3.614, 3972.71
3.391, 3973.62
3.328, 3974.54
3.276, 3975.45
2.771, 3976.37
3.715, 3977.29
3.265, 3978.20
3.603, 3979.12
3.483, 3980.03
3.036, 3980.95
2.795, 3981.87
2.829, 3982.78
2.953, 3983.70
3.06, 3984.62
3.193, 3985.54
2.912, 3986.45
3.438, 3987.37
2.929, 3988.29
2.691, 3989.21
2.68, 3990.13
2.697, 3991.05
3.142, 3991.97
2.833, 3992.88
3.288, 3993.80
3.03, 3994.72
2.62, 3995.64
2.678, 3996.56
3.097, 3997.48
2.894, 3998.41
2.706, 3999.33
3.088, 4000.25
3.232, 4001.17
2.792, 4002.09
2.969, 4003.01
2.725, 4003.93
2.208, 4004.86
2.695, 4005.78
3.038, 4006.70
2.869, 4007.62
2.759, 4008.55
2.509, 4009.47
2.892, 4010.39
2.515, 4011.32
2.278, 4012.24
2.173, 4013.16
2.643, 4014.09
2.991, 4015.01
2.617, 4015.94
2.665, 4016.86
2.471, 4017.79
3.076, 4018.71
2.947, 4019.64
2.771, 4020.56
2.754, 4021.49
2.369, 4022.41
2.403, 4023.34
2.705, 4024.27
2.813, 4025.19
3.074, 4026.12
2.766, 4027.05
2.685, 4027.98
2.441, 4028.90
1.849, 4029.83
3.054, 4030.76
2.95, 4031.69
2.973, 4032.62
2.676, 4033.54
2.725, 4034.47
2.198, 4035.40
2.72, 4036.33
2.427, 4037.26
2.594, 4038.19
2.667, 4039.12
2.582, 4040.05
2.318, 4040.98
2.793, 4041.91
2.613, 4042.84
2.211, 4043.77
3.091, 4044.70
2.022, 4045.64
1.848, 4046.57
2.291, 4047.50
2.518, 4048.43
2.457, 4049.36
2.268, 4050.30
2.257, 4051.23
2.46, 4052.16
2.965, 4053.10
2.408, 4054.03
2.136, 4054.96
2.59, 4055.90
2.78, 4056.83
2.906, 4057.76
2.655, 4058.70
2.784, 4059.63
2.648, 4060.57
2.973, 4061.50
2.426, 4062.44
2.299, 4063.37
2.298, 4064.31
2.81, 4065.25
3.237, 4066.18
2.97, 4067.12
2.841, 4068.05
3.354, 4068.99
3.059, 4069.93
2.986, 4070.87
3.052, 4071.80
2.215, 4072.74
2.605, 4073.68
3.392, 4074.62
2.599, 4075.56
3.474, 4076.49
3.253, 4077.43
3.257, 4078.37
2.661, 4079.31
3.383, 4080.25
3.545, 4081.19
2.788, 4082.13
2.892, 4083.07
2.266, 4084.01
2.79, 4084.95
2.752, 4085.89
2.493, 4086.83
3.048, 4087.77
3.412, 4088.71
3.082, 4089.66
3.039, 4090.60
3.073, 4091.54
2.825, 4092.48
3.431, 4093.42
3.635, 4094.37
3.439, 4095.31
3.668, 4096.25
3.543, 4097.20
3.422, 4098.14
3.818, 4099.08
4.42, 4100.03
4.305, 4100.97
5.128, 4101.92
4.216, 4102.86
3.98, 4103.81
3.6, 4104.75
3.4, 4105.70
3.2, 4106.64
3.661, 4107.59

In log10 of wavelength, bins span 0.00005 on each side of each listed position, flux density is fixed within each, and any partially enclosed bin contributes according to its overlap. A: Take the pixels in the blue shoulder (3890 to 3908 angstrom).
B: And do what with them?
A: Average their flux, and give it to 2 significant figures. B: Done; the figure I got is 3.4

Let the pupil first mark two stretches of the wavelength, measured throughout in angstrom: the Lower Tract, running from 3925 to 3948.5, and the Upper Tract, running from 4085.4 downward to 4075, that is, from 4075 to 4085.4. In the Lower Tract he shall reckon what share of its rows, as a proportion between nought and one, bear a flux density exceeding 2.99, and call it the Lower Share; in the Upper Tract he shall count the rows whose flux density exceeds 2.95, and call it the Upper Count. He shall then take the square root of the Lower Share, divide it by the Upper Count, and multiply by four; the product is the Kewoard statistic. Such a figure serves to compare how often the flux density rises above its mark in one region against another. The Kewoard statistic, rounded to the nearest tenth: 0.5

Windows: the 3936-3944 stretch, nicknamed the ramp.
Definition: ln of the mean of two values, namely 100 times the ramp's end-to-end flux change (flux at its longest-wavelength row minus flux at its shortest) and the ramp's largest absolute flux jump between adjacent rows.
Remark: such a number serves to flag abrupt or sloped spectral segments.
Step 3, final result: 3.1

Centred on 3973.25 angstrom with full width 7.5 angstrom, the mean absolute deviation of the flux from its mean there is 0.6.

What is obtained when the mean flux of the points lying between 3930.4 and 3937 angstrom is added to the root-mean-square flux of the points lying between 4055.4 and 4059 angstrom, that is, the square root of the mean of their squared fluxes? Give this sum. 5.6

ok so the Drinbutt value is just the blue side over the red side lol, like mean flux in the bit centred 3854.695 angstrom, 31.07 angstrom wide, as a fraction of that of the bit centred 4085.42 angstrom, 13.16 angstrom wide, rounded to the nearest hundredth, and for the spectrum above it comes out 1.44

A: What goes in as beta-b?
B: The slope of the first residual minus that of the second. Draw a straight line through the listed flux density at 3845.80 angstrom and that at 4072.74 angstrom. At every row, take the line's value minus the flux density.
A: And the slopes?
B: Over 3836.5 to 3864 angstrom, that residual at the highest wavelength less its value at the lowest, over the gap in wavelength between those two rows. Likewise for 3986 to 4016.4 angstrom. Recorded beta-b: -0.036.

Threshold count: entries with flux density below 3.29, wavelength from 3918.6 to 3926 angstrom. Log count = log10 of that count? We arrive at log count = 0.90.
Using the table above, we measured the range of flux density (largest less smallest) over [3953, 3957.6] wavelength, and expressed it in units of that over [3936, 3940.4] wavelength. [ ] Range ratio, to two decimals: 0.87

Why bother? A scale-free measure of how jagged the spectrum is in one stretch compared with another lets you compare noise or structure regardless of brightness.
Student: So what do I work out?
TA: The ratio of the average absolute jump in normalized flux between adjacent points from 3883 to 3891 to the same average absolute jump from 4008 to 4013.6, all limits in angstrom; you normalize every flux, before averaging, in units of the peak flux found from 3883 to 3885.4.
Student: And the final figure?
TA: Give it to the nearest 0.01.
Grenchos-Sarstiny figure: 0.79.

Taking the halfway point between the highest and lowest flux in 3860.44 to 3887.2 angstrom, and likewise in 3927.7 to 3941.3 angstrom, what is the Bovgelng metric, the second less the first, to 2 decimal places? -3.18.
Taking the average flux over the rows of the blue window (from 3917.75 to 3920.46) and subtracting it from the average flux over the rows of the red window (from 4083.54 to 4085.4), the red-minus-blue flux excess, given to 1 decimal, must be -0.3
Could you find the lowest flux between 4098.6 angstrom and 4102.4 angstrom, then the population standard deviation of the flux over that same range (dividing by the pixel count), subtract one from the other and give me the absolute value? 3.3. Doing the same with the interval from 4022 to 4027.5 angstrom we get 2.1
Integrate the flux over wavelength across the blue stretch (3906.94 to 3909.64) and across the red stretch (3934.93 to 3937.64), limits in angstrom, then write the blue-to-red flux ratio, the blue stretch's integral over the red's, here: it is 1.2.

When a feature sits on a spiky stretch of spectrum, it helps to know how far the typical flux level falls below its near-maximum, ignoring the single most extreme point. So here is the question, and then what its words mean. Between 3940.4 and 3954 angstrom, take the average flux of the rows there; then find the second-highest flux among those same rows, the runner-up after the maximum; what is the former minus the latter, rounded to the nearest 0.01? -0.26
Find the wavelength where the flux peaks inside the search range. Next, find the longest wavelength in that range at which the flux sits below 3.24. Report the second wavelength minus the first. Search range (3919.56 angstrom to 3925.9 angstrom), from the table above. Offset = 0.0 angstrom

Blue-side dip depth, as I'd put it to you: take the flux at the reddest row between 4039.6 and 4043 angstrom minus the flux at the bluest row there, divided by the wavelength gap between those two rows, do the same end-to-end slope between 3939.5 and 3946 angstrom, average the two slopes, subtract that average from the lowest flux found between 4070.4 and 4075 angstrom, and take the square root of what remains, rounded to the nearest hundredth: 1.49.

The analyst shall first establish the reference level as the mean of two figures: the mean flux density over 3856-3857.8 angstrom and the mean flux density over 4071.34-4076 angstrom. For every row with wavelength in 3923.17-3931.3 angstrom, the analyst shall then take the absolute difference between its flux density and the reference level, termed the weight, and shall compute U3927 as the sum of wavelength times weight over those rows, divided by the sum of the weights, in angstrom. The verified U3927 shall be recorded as 3926.5 angstrom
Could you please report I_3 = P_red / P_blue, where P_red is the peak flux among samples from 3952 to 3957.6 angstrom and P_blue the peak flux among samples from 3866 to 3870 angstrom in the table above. 0.36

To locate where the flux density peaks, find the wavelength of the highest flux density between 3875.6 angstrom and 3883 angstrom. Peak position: 3879.60 angstrom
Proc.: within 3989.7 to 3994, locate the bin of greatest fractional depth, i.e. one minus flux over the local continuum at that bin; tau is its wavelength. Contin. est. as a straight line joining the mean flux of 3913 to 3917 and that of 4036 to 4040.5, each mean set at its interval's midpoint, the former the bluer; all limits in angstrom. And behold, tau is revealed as 3990.13 angstrom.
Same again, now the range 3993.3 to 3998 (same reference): 3995.64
